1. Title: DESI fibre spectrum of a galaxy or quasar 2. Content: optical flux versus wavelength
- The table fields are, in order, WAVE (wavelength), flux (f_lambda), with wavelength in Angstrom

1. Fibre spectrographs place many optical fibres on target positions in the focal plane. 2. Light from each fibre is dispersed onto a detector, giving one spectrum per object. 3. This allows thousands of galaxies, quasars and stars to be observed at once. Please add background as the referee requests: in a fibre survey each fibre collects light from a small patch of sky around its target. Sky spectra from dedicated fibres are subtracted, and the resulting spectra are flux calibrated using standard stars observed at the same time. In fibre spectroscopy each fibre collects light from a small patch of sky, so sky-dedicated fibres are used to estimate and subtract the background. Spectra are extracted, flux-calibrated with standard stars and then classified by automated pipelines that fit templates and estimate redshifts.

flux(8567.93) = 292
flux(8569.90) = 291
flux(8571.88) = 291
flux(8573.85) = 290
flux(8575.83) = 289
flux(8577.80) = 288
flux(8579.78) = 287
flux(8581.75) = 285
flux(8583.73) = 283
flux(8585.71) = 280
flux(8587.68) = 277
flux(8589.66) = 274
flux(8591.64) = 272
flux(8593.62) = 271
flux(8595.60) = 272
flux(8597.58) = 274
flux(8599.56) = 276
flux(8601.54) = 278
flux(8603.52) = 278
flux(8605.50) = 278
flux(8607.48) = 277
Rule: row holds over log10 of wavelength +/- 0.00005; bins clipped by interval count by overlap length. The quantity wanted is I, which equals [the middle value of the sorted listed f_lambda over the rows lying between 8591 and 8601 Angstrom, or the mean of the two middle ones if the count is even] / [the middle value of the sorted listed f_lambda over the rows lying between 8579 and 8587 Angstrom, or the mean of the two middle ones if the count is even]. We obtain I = 0.96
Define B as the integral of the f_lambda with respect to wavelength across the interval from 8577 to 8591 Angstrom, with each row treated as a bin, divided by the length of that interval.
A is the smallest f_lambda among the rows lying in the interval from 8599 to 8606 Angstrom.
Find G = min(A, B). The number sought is 276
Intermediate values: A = 276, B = 282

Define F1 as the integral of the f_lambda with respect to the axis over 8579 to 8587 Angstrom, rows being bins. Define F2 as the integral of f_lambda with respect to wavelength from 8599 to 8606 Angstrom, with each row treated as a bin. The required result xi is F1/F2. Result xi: 1.17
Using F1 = 2269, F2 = 1944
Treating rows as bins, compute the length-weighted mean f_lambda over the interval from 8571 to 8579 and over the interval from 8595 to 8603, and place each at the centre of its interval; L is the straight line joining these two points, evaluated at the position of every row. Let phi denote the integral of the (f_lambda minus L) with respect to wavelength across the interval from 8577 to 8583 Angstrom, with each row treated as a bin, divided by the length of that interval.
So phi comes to 0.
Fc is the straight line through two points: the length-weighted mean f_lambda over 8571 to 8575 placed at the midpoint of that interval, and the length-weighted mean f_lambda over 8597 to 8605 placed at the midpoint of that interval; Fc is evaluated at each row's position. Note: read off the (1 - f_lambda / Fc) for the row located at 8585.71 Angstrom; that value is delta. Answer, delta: 0.015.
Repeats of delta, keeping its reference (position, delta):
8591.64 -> 0.033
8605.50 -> -0.012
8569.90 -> 0.003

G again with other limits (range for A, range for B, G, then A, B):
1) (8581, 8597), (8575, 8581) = 271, 271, 288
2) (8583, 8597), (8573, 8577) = 271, 271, 289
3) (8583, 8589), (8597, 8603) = 276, 277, 276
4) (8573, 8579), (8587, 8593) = 274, 288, 274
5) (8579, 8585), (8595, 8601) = 274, 283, 274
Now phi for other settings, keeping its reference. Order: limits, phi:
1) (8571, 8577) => 0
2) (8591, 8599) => -5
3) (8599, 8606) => 4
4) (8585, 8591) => -5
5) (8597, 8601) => 0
